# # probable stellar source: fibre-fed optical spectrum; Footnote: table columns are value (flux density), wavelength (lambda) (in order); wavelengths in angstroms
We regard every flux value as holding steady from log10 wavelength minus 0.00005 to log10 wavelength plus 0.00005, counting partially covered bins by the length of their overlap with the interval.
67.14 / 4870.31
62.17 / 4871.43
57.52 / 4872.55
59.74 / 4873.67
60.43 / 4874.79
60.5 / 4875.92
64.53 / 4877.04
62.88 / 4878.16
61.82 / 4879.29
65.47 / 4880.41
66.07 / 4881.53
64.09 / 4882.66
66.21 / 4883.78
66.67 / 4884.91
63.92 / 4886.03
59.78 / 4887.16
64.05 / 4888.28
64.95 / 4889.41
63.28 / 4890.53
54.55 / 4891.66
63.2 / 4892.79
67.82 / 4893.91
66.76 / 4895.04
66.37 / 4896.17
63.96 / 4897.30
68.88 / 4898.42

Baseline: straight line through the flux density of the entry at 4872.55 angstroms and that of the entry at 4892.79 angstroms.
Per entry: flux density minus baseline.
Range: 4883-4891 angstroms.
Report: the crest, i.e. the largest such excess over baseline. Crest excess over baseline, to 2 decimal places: 5.68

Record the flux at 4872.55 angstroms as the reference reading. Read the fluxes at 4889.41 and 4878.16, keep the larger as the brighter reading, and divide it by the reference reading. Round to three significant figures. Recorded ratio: 1.13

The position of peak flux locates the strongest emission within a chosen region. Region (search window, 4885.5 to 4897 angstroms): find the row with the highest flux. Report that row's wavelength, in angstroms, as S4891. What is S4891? 4893.91 angstroms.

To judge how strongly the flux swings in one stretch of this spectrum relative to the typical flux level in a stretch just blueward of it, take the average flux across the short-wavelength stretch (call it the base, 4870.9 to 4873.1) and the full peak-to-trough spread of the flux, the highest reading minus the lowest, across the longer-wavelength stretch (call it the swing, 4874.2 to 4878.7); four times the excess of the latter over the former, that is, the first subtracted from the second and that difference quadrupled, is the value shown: -223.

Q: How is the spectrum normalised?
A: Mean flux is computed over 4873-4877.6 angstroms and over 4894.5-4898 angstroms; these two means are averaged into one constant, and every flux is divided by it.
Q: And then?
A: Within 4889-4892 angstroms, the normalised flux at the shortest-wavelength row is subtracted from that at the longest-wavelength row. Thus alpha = -0.164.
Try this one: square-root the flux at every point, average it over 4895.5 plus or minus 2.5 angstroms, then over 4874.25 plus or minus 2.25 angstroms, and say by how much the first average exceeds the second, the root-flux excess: 0.42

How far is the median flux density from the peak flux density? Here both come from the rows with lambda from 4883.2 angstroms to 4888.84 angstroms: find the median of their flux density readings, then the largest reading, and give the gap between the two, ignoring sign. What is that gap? 2.6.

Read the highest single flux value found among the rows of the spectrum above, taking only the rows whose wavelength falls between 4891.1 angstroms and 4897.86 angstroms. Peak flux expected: 67.82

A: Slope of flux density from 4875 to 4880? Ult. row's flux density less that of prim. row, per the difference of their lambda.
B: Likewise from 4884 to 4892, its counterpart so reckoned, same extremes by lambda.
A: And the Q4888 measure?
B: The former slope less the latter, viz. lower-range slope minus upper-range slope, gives 2.2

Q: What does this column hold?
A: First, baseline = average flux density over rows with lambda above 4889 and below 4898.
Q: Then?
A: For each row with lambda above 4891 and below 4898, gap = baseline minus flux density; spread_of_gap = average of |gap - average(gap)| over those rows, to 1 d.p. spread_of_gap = 3.3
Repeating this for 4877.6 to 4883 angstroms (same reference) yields 1.4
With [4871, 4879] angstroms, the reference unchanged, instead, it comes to 1.8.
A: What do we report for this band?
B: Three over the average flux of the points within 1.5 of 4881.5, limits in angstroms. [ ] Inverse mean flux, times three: 0.0460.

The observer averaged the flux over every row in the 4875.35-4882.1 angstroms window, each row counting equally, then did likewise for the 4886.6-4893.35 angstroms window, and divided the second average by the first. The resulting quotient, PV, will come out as 0.97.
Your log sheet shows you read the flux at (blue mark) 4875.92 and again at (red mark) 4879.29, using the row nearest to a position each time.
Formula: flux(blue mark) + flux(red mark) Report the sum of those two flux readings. 122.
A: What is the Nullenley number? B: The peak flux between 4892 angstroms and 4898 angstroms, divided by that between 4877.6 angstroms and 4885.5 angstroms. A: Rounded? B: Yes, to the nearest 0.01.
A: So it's 1.02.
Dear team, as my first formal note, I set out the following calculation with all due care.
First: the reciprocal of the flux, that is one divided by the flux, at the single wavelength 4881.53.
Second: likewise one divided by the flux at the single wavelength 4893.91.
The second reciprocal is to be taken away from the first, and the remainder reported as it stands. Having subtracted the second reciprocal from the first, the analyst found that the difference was 0.0004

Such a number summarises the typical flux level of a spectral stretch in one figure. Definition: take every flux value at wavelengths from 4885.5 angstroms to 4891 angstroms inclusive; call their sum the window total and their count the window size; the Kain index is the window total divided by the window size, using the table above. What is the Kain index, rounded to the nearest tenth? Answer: 63.2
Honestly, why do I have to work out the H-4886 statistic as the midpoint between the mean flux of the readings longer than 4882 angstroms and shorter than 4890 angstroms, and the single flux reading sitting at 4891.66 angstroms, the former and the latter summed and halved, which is 59.4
